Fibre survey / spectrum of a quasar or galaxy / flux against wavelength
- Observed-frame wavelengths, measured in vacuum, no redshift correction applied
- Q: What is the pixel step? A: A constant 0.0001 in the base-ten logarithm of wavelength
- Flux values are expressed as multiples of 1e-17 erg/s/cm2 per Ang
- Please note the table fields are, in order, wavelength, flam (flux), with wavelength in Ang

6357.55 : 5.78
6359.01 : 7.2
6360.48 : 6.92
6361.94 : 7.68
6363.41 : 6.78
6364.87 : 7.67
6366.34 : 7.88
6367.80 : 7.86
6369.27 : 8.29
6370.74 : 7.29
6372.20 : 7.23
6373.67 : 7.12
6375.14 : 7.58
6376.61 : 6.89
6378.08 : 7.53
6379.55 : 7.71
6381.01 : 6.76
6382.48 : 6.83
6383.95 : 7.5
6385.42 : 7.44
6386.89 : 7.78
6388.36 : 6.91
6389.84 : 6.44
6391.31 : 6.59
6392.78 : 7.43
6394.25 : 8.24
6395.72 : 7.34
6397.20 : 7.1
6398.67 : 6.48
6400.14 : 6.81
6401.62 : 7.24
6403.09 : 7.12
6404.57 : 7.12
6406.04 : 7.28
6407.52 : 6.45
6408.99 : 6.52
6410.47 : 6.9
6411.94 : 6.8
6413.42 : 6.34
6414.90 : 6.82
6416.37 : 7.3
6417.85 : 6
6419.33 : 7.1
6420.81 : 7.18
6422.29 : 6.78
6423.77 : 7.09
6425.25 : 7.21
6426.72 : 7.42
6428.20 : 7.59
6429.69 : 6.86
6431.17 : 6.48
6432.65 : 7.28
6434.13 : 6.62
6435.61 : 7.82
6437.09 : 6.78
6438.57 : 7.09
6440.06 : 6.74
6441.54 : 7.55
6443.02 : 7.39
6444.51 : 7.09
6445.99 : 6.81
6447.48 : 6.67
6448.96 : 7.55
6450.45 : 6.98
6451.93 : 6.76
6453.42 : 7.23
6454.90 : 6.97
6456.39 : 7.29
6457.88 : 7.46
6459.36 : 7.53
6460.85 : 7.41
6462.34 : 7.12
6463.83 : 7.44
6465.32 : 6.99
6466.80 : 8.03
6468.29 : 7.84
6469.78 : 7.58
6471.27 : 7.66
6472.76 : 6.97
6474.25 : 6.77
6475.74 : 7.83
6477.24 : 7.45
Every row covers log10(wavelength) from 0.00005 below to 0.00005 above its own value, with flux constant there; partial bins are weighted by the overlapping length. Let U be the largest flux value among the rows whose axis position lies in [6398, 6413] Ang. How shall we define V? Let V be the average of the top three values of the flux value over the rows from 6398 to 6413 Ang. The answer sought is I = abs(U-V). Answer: 0.07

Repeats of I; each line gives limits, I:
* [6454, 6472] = 0.19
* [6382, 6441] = 0.29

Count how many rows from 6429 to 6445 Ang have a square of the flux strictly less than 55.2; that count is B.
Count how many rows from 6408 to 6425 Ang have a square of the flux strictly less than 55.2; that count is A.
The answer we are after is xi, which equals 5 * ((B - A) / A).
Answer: -0.9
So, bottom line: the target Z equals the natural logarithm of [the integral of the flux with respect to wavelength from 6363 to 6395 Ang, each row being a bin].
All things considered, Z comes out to 5.46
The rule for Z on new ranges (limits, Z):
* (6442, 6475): 5.48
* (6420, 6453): 5.45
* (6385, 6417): 5.41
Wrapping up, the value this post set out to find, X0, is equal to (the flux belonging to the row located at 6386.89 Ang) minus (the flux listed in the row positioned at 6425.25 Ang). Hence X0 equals 0.6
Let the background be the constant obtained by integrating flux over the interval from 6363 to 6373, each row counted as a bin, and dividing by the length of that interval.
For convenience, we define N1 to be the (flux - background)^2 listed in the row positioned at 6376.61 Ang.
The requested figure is 0.5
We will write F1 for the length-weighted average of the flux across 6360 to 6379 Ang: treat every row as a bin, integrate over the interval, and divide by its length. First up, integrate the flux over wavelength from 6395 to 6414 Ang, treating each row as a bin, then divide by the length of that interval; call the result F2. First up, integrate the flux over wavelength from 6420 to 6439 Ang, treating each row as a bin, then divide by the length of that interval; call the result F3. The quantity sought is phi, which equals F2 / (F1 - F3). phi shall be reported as 19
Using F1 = 7.45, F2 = 6.89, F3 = 7.09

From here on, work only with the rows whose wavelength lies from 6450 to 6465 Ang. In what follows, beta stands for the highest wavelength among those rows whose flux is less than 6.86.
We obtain 6451.93 Ang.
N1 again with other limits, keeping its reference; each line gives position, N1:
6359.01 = 0.2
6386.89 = 0.0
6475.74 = 0.1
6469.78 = 0.0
